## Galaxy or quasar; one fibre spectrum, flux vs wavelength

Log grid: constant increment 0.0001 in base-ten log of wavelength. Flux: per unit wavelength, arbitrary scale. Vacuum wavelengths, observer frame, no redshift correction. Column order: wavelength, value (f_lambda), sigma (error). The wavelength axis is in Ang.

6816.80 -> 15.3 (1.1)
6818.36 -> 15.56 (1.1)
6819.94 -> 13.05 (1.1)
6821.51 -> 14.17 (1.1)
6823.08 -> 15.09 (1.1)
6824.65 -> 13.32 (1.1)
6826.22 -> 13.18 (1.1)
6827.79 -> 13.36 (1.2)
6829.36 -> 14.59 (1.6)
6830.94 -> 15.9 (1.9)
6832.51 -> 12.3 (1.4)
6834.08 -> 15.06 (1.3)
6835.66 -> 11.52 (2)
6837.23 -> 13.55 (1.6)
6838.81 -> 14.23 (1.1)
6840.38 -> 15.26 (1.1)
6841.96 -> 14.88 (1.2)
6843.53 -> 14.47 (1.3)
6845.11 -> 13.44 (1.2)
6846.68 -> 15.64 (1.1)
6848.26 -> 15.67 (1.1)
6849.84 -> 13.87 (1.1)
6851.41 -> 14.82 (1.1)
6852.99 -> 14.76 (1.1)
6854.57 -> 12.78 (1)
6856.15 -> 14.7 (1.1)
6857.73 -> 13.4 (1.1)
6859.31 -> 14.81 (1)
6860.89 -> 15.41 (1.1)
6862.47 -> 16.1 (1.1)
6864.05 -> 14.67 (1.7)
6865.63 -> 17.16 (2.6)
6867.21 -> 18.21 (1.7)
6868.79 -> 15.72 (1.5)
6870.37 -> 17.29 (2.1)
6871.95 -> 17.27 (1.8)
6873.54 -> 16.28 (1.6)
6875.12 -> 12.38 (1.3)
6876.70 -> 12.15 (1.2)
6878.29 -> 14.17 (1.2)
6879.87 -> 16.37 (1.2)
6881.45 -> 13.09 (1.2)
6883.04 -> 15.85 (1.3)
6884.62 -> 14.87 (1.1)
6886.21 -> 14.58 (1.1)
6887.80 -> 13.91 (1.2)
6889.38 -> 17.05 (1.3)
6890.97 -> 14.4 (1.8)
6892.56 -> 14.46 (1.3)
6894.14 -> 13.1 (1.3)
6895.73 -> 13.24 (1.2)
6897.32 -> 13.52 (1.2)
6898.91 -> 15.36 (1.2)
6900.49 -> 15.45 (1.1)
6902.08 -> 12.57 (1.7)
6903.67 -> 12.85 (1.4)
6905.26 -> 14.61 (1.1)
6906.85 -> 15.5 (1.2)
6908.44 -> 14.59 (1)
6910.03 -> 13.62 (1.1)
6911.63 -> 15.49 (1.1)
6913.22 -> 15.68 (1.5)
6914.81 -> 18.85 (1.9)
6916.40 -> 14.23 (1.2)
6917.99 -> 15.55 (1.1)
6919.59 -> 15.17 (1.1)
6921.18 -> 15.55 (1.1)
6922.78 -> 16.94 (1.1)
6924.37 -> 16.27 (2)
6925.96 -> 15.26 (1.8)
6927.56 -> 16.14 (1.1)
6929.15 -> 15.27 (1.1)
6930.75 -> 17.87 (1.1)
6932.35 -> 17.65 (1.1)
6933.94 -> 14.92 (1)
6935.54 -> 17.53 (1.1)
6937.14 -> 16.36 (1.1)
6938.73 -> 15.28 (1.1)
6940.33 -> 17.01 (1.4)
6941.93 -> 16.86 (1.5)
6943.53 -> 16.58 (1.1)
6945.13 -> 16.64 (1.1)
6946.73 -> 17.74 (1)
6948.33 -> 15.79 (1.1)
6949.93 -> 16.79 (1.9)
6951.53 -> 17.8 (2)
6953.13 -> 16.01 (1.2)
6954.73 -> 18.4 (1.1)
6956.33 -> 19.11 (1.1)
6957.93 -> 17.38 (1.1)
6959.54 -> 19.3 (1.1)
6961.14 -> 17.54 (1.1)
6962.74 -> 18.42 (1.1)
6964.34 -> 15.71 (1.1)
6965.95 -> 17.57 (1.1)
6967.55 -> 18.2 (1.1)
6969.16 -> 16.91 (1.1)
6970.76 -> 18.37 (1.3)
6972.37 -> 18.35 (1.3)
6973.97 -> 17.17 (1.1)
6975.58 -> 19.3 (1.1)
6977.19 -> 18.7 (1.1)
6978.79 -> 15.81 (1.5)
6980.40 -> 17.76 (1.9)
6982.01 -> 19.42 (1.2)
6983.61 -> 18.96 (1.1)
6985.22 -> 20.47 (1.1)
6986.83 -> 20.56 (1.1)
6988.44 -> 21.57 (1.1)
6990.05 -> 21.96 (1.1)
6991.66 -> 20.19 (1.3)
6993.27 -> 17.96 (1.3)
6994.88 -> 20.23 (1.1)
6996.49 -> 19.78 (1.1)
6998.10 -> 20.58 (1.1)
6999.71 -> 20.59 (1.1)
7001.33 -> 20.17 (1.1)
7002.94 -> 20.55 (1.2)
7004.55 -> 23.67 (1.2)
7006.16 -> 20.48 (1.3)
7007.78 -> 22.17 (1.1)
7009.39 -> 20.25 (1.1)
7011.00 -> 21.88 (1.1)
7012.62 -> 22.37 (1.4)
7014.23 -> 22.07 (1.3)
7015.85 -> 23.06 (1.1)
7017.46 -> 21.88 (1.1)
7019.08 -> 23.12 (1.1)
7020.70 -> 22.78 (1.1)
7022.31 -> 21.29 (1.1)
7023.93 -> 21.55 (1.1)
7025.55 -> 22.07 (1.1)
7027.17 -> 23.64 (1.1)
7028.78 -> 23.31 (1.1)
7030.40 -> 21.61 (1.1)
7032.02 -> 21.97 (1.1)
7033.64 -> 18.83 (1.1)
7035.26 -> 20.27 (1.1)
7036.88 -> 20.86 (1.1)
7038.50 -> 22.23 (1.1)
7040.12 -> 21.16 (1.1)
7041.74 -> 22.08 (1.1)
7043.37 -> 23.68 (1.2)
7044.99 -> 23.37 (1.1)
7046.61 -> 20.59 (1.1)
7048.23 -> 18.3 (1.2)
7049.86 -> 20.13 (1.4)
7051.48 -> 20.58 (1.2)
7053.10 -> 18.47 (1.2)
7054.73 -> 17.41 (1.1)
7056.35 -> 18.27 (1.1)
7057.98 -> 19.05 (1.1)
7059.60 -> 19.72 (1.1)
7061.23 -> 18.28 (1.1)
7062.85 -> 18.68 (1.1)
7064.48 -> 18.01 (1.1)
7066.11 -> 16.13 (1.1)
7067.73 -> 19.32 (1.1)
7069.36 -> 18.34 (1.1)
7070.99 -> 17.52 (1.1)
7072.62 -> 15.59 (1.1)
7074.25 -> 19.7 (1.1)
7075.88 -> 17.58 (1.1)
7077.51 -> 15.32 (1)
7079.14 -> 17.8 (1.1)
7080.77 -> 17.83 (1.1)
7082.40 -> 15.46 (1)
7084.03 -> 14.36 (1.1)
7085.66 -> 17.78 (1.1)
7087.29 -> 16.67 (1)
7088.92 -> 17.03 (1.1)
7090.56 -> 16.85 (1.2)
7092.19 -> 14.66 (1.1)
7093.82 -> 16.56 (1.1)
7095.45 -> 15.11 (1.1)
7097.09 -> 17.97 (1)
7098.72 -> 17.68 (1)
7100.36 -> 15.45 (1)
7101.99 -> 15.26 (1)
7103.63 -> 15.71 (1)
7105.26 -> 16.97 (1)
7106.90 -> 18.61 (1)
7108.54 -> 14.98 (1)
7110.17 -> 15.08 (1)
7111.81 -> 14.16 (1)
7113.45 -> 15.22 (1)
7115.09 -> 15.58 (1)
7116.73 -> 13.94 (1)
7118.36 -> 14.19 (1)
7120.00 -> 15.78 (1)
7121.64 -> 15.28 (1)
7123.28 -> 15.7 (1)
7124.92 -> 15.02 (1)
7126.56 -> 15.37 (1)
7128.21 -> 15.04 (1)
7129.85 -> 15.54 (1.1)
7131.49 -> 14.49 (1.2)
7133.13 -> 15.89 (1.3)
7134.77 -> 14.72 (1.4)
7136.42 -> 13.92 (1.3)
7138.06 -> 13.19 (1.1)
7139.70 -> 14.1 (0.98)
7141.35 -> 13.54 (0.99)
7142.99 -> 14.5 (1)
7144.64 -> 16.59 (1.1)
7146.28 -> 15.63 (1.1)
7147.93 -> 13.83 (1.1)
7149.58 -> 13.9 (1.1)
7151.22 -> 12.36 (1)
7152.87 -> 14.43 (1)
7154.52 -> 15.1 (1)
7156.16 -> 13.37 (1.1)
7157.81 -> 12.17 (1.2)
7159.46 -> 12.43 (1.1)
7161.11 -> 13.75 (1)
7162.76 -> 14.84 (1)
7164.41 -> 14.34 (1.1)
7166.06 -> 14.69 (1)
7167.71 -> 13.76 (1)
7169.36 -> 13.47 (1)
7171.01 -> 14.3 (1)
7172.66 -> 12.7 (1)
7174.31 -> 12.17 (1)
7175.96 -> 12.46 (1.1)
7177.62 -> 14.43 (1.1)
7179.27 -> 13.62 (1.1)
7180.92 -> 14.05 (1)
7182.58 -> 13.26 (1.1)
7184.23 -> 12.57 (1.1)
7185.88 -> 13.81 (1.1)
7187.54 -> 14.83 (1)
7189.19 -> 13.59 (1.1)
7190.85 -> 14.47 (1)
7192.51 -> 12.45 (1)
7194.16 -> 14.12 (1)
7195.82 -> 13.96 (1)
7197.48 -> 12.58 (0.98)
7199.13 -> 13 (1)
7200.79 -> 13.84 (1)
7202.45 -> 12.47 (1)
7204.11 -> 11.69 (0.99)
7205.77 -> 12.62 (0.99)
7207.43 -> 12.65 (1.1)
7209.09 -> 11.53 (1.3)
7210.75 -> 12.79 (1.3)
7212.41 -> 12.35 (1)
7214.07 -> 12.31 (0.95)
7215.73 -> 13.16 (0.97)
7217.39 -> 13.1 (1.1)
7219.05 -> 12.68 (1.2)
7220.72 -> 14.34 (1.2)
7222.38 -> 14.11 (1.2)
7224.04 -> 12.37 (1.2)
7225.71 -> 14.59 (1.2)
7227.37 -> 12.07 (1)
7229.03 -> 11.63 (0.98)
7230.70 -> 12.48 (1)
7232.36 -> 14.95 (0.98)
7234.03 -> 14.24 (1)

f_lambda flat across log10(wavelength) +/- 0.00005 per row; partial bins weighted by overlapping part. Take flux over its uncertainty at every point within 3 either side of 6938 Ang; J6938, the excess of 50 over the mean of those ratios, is 35.8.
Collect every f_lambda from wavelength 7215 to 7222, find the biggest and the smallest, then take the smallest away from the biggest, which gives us 1.7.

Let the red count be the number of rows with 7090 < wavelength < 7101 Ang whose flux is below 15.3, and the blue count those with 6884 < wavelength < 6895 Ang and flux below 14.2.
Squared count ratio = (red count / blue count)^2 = 1.0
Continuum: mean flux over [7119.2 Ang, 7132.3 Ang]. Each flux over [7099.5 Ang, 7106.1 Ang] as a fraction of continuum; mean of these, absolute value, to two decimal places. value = 1.04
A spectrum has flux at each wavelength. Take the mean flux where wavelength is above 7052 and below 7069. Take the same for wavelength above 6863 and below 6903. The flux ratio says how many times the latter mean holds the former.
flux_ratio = 0.8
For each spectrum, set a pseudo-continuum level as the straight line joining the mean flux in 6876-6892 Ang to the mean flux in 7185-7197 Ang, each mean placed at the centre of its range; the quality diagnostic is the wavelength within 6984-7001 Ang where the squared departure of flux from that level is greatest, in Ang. 6990.05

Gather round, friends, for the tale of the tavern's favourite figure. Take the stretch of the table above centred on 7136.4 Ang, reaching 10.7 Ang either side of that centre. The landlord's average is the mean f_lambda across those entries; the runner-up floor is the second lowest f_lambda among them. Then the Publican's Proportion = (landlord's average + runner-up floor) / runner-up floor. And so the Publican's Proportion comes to 2.09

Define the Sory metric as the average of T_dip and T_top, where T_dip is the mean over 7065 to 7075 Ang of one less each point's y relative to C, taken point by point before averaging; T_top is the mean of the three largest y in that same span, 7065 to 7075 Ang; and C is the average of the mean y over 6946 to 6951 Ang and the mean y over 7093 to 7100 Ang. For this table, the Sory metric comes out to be 9.5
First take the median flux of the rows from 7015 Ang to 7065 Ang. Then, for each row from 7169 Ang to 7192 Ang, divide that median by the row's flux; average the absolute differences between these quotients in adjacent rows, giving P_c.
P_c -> 0.109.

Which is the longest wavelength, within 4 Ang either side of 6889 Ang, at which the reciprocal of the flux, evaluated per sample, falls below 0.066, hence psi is 6889.38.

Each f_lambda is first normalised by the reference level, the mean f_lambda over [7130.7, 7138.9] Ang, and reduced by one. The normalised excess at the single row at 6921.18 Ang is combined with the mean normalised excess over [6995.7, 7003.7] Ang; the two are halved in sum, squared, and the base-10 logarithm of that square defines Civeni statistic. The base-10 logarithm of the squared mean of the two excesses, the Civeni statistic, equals -1.2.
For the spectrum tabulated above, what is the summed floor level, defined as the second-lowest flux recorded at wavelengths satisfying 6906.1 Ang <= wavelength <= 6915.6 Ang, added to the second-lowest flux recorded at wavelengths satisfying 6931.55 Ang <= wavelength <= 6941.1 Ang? 30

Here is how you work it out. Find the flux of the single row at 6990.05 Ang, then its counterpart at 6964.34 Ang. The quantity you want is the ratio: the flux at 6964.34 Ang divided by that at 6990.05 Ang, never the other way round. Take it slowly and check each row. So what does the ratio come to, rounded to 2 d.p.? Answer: 0.72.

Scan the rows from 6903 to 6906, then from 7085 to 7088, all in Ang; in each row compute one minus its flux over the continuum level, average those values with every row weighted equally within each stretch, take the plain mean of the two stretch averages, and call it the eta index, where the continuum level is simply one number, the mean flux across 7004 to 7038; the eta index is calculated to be 0.292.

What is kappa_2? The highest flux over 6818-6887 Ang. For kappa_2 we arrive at 18.21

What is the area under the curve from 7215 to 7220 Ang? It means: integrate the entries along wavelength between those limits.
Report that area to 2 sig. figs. 65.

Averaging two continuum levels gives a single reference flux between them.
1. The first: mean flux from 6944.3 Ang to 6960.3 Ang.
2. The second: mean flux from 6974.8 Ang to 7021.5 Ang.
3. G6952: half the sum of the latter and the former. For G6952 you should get 19.1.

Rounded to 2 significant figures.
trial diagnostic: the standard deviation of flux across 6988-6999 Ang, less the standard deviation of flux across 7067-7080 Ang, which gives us -0.26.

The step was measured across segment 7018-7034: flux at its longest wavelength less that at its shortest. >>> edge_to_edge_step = -4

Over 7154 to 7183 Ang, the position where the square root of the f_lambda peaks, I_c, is 7154.52 Ang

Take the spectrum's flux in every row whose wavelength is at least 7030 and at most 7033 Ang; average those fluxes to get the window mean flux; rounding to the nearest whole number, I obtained 22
